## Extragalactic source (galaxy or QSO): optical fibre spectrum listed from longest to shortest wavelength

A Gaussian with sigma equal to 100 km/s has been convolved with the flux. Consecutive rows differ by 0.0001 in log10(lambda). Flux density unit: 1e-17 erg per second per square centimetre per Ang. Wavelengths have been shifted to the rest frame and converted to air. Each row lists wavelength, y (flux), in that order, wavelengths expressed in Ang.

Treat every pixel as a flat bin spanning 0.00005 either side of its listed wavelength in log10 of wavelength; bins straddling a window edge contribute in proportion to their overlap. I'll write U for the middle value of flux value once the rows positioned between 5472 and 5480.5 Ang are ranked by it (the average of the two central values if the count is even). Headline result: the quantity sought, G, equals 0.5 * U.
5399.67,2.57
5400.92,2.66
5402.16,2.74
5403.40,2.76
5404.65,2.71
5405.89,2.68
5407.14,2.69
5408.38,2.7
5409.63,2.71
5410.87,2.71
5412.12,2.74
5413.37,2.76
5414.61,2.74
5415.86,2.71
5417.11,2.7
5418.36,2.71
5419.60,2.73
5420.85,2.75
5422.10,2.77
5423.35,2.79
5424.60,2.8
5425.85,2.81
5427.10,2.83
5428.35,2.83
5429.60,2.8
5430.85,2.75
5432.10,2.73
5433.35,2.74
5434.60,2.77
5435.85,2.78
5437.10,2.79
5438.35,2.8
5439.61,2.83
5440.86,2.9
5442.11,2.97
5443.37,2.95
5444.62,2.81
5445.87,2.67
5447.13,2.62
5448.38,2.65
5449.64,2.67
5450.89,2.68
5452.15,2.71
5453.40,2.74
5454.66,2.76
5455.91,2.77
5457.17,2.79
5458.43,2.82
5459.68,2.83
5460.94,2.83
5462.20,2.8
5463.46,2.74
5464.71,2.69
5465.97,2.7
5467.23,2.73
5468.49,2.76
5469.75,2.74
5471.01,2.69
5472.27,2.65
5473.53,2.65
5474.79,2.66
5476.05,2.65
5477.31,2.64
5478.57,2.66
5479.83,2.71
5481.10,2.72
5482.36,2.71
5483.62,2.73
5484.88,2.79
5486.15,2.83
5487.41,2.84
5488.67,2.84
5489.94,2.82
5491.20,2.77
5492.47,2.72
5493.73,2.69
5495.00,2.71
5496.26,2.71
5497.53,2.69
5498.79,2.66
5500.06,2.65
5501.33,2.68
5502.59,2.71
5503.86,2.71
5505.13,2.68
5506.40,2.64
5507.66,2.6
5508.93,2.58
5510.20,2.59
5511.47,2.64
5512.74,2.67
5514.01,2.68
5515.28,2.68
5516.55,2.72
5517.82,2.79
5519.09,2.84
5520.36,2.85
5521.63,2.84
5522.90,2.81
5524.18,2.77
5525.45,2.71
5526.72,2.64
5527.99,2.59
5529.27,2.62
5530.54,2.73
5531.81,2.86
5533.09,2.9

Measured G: 1.325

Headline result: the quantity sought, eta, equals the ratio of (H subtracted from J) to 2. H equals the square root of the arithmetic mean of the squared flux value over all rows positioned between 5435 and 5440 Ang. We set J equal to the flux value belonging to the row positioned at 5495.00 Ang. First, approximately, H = 2.80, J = 2.71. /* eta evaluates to -0.05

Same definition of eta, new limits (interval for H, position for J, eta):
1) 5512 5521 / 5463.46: 0.00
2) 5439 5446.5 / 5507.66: -0.13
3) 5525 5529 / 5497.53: 0.02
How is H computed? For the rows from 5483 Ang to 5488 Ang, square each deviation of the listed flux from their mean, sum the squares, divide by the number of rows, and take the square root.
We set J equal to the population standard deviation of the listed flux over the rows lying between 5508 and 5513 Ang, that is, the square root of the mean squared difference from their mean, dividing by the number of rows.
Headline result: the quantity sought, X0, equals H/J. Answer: 1.18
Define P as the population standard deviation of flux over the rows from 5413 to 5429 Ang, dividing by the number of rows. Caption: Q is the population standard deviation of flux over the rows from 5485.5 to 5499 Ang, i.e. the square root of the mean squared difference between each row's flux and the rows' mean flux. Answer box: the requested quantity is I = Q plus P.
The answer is 0.11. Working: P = 0.044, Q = 0.07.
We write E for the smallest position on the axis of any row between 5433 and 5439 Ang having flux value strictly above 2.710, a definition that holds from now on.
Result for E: 5433.35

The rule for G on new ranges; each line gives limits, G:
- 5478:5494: 1.365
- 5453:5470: 1.380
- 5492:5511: 1.340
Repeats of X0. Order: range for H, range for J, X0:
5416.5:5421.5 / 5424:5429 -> 1.48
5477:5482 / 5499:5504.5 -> 1.34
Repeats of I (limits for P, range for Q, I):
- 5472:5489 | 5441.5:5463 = 0.17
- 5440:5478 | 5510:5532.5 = 0.18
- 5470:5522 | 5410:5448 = 0.15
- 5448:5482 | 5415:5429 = 0.11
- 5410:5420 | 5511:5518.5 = 0.07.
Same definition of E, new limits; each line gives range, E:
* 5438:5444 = 5438.35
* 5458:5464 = 5458.43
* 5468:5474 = 5468.49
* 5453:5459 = 5453.40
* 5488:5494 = 5488.67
